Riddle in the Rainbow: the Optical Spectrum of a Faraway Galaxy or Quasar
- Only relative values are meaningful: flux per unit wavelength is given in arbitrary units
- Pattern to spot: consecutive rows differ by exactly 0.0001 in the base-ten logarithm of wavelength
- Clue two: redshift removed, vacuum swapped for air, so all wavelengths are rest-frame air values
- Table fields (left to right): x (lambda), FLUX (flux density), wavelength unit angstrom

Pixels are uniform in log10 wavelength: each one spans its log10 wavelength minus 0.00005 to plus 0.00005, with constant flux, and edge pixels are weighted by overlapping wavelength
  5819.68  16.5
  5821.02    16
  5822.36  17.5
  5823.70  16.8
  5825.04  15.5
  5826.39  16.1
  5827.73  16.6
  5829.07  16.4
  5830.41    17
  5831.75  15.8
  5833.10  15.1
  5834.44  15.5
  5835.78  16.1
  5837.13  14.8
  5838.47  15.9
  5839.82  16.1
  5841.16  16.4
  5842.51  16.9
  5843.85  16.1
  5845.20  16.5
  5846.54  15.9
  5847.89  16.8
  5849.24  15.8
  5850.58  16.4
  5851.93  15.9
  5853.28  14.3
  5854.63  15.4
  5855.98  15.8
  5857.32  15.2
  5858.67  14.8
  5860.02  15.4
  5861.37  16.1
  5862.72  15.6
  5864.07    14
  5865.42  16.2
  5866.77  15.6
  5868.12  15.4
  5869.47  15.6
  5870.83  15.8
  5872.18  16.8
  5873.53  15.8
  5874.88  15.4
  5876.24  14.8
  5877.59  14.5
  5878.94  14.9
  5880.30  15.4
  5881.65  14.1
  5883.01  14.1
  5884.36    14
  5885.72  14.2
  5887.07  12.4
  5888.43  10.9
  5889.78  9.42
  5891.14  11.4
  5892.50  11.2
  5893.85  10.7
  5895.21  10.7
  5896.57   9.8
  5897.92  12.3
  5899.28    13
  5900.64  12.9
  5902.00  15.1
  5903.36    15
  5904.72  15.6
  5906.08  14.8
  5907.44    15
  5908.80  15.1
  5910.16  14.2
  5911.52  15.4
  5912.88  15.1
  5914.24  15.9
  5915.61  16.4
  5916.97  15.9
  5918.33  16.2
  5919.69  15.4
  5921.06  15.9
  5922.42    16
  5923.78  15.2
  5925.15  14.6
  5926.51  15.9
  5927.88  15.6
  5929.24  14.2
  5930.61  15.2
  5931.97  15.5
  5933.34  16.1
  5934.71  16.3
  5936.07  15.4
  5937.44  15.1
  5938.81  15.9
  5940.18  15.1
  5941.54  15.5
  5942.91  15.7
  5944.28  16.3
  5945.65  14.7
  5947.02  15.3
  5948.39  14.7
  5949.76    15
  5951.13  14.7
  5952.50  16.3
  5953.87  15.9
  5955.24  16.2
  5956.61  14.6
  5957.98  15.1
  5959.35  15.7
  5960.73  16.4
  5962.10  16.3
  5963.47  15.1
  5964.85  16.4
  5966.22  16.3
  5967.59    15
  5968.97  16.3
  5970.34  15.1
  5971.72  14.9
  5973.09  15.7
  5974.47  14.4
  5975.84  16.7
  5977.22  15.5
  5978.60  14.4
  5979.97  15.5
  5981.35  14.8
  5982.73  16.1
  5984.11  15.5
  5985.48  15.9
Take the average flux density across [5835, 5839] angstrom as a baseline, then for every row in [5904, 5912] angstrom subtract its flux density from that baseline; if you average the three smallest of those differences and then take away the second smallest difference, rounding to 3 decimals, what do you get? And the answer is 0.033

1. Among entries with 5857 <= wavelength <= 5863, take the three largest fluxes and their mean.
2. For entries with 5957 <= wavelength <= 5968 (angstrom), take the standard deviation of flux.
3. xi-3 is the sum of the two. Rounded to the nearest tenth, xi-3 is 16.3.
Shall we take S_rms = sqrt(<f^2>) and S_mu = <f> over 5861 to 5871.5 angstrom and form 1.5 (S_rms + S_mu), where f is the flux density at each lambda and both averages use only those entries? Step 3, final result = 46.6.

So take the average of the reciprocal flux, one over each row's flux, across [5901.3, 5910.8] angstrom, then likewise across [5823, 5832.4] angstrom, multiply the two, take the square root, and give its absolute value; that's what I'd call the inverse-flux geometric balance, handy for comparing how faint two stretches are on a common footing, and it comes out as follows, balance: 0.0640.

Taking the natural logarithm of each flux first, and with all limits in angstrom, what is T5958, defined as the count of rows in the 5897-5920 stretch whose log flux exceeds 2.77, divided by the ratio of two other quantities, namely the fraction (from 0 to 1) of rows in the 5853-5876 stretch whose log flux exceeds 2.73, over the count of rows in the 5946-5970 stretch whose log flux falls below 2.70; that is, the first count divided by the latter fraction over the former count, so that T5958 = 8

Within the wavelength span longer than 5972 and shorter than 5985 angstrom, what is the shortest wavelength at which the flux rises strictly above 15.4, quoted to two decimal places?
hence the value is 5973.09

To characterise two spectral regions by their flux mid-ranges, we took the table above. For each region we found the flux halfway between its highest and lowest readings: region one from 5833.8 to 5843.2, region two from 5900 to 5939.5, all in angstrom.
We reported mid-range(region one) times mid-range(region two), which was 232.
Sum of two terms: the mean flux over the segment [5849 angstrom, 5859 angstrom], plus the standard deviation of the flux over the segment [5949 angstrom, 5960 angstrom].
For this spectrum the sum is 16.1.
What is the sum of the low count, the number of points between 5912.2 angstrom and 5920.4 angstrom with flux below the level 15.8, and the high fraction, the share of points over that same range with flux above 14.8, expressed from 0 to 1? 3.0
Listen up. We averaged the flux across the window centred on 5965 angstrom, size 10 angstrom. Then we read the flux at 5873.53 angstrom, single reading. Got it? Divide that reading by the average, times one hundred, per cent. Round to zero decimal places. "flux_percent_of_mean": 99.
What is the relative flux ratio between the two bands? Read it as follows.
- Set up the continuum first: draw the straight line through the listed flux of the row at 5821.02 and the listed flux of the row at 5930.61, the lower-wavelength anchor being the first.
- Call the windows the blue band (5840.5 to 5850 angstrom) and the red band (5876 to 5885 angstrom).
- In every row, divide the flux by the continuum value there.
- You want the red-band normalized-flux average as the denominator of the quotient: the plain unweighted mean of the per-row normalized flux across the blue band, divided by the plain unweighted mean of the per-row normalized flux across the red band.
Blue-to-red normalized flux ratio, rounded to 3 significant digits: 1.11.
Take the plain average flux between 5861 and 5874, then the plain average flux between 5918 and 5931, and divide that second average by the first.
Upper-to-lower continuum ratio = 0.98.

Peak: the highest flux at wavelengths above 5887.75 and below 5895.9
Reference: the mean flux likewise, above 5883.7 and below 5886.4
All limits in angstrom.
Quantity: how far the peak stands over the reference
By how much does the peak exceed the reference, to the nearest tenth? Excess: -2.7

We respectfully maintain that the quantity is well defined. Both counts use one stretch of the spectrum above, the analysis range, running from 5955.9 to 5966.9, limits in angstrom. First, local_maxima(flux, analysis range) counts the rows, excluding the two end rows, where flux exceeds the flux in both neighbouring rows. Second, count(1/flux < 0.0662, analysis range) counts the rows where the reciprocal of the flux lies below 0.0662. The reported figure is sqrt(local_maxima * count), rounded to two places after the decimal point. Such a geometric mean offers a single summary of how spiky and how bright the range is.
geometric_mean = 3.16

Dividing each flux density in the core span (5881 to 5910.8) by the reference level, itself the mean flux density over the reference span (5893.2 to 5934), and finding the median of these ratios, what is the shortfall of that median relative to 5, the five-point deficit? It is 4.08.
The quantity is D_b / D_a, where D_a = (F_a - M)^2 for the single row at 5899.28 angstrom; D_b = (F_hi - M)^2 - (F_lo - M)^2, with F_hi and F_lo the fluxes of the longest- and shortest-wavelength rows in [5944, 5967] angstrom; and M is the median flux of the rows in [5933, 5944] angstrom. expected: 0.0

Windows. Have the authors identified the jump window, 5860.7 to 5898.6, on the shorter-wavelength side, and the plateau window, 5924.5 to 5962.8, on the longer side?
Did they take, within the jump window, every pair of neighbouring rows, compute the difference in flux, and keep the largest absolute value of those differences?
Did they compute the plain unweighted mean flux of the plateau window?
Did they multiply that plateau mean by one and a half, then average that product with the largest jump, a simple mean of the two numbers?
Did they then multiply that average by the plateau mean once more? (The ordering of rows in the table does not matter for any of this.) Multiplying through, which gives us 199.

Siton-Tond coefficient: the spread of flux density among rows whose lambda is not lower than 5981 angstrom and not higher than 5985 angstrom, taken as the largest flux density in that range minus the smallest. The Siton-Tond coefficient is 1.3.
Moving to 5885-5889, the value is 3.3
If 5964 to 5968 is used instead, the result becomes 1.4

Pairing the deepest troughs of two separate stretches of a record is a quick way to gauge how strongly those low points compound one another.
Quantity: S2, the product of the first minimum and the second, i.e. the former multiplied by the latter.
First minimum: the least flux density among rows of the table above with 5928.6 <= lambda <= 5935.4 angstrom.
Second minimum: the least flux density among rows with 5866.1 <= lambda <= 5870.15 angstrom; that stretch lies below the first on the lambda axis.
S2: 219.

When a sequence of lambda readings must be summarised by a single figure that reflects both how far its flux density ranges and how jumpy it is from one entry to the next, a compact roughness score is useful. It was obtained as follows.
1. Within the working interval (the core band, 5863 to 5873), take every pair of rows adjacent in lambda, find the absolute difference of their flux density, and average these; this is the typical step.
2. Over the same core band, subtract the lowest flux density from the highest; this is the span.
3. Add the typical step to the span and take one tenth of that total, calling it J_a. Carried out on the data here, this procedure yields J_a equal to 0.35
